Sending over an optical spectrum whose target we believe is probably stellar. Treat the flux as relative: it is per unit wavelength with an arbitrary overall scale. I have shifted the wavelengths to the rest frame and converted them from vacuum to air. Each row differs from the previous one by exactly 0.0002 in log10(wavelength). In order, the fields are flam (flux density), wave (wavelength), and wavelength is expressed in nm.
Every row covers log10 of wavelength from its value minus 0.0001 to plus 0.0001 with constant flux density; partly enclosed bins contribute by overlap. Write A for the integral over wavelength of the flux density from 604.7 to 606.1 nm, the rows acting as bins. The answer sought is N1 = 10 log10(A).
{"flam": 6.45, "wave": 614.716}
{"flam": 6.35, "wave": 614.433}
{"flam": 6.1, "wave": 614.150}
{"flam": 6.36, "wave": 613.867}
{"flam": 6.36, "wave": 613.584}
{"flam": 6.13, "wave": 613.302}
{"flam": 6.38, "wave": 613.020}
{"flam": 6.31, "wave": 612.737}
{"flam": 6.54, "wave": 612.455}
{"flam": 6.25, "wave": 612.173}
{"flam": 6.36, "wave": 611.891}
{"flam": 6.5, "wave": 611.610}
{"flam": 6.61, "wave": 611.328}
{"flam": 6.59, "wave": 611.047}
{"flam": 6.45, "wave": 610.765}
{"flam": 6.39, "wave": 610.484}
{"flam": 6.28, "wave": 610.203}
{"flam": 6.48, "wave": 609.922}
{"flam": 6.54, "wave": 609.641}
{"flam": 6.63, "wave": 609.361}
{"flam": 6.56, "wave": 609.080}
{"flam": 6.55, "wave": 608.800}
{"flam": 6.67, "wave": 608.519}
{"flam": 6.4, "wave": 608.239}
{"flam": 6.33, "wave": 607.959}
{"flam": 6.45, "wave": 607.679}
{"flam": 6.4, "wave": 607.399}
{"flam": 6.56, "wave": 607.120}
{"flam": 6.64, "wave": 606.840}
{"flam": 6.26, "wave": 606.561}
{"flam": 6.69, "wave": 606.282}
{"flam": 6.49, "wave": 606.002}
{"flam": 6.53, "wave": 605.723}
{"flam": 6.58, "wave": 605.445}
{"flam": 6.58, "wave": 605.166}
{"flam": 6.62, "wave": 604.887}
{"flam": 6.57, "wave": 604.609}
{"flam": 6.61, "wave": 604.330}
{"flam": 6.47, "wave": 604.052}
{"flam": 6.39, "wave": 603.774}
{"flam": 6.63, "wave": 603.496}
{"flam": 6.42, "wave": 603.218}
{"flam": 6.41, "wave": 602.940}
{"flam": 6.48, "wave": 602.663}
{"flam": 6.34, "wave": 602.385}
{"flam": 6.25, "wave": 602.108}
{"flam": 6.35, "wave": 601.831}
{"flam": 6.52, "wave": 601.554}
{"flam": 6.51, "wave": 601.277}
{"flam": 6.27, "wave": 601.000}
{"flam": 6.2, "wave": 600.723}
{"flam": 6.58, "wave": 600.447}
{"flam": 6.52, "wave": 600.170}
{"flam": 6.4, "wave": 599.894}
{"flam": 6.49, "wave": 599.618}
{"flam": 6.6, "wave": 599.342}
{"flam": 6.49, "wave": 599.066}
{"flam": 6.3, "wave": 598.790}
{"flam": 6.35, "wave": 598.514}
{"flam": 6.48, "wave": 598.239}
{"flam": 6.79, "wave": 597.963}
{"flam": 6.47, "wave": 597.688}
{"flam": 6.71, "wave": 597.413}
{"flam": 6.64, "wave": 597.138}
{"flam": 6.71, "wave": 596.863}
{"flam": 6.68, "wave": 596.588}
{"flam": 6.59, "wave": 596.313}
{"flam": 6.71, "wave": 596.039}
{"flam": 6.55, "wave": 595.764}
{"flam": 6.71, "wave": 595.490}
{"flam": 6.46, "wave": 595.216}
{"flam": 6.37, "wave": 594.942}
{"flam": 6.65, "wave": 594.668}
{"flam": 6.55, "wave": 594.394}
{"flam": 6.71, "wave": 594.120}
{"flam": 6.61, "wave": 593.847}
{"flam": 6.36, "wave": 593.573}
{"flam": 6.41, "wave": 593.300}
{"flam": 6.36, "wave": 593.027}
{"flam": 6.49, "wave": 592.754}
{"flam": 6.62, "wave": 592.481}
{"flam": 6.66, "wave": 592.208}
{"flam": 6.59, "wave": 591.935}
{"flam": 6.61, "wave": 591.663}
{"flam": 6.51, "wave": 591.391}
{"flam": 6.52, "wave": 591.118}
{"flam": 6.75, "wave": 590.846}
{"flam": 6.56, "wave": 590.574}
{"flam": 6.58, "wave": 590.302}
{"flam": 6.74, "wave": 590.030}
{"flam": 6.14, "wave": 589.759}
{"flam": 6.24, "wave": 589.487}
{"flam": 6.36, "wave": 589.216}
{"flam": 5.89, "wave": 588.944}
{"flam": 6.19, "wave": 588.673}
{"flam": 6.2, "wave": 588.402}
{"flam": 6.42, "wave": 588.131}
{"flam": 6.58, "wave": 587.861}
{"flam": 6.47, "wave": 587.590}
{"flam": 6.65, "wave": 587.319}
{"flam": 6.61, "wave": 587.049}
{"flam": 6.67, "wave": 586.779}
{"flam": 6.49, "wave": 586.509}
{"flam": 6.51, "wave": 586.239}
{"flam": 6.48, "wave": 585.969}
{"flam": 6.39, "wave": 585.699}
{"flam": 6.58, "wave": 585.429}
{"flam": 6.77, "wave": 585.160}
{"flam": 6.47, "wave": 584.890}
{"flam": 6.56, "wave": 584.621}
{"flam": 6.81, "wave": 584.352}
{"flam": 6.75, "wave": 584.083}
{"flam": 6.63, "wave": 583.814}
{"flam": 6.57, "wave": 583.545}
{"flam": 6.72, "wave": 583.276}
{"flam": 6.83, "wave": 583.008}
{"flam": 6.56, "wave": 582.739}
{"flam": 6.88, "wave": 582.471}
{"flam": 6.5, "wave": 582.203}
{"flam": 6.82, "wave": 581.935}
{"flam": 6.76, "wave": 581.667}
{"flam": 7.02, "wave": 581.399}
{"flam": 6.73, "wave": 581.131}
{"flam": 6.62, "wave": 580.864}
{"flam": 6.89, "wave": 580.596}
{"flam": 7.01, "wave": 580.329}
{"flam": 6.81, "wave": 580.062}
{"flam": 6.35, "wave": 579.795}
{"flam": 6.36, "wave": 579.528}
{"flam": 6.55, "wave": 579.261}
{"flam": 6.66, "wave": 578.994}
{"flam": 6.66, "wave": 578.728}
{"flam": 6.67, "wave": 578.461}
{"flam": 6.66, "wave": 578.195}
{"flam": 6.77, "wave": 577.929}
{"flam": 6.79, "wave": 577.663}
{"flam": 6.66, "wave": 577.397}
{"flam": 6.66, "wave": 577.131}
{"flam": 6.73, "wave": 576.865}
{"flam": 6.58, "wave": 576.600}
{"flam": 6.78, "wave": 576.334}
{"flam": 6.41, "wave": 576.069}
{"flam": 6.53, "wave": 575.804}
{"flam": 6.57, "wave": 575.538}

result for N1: 9.6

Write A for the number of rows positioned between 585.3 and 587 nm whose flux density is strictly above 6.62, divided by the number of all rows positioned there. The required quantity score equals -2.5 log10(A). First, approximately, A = 0.2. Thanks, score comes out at 1.9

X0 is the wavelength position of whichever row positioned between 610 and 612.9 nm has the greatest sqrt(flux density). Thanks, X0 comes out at 611.328 nm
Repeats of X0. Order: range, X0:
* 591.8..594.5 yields 594.120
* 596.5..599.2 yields 597.963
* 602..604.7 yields 603.496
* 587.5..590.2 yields 590.030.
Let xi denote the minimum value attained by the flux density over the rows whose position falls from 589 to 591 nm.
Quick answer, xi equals 6.14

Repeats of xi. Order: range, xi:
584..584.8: 6.56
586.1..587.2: 6.49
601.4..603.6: 6.25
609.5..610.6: 6.28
